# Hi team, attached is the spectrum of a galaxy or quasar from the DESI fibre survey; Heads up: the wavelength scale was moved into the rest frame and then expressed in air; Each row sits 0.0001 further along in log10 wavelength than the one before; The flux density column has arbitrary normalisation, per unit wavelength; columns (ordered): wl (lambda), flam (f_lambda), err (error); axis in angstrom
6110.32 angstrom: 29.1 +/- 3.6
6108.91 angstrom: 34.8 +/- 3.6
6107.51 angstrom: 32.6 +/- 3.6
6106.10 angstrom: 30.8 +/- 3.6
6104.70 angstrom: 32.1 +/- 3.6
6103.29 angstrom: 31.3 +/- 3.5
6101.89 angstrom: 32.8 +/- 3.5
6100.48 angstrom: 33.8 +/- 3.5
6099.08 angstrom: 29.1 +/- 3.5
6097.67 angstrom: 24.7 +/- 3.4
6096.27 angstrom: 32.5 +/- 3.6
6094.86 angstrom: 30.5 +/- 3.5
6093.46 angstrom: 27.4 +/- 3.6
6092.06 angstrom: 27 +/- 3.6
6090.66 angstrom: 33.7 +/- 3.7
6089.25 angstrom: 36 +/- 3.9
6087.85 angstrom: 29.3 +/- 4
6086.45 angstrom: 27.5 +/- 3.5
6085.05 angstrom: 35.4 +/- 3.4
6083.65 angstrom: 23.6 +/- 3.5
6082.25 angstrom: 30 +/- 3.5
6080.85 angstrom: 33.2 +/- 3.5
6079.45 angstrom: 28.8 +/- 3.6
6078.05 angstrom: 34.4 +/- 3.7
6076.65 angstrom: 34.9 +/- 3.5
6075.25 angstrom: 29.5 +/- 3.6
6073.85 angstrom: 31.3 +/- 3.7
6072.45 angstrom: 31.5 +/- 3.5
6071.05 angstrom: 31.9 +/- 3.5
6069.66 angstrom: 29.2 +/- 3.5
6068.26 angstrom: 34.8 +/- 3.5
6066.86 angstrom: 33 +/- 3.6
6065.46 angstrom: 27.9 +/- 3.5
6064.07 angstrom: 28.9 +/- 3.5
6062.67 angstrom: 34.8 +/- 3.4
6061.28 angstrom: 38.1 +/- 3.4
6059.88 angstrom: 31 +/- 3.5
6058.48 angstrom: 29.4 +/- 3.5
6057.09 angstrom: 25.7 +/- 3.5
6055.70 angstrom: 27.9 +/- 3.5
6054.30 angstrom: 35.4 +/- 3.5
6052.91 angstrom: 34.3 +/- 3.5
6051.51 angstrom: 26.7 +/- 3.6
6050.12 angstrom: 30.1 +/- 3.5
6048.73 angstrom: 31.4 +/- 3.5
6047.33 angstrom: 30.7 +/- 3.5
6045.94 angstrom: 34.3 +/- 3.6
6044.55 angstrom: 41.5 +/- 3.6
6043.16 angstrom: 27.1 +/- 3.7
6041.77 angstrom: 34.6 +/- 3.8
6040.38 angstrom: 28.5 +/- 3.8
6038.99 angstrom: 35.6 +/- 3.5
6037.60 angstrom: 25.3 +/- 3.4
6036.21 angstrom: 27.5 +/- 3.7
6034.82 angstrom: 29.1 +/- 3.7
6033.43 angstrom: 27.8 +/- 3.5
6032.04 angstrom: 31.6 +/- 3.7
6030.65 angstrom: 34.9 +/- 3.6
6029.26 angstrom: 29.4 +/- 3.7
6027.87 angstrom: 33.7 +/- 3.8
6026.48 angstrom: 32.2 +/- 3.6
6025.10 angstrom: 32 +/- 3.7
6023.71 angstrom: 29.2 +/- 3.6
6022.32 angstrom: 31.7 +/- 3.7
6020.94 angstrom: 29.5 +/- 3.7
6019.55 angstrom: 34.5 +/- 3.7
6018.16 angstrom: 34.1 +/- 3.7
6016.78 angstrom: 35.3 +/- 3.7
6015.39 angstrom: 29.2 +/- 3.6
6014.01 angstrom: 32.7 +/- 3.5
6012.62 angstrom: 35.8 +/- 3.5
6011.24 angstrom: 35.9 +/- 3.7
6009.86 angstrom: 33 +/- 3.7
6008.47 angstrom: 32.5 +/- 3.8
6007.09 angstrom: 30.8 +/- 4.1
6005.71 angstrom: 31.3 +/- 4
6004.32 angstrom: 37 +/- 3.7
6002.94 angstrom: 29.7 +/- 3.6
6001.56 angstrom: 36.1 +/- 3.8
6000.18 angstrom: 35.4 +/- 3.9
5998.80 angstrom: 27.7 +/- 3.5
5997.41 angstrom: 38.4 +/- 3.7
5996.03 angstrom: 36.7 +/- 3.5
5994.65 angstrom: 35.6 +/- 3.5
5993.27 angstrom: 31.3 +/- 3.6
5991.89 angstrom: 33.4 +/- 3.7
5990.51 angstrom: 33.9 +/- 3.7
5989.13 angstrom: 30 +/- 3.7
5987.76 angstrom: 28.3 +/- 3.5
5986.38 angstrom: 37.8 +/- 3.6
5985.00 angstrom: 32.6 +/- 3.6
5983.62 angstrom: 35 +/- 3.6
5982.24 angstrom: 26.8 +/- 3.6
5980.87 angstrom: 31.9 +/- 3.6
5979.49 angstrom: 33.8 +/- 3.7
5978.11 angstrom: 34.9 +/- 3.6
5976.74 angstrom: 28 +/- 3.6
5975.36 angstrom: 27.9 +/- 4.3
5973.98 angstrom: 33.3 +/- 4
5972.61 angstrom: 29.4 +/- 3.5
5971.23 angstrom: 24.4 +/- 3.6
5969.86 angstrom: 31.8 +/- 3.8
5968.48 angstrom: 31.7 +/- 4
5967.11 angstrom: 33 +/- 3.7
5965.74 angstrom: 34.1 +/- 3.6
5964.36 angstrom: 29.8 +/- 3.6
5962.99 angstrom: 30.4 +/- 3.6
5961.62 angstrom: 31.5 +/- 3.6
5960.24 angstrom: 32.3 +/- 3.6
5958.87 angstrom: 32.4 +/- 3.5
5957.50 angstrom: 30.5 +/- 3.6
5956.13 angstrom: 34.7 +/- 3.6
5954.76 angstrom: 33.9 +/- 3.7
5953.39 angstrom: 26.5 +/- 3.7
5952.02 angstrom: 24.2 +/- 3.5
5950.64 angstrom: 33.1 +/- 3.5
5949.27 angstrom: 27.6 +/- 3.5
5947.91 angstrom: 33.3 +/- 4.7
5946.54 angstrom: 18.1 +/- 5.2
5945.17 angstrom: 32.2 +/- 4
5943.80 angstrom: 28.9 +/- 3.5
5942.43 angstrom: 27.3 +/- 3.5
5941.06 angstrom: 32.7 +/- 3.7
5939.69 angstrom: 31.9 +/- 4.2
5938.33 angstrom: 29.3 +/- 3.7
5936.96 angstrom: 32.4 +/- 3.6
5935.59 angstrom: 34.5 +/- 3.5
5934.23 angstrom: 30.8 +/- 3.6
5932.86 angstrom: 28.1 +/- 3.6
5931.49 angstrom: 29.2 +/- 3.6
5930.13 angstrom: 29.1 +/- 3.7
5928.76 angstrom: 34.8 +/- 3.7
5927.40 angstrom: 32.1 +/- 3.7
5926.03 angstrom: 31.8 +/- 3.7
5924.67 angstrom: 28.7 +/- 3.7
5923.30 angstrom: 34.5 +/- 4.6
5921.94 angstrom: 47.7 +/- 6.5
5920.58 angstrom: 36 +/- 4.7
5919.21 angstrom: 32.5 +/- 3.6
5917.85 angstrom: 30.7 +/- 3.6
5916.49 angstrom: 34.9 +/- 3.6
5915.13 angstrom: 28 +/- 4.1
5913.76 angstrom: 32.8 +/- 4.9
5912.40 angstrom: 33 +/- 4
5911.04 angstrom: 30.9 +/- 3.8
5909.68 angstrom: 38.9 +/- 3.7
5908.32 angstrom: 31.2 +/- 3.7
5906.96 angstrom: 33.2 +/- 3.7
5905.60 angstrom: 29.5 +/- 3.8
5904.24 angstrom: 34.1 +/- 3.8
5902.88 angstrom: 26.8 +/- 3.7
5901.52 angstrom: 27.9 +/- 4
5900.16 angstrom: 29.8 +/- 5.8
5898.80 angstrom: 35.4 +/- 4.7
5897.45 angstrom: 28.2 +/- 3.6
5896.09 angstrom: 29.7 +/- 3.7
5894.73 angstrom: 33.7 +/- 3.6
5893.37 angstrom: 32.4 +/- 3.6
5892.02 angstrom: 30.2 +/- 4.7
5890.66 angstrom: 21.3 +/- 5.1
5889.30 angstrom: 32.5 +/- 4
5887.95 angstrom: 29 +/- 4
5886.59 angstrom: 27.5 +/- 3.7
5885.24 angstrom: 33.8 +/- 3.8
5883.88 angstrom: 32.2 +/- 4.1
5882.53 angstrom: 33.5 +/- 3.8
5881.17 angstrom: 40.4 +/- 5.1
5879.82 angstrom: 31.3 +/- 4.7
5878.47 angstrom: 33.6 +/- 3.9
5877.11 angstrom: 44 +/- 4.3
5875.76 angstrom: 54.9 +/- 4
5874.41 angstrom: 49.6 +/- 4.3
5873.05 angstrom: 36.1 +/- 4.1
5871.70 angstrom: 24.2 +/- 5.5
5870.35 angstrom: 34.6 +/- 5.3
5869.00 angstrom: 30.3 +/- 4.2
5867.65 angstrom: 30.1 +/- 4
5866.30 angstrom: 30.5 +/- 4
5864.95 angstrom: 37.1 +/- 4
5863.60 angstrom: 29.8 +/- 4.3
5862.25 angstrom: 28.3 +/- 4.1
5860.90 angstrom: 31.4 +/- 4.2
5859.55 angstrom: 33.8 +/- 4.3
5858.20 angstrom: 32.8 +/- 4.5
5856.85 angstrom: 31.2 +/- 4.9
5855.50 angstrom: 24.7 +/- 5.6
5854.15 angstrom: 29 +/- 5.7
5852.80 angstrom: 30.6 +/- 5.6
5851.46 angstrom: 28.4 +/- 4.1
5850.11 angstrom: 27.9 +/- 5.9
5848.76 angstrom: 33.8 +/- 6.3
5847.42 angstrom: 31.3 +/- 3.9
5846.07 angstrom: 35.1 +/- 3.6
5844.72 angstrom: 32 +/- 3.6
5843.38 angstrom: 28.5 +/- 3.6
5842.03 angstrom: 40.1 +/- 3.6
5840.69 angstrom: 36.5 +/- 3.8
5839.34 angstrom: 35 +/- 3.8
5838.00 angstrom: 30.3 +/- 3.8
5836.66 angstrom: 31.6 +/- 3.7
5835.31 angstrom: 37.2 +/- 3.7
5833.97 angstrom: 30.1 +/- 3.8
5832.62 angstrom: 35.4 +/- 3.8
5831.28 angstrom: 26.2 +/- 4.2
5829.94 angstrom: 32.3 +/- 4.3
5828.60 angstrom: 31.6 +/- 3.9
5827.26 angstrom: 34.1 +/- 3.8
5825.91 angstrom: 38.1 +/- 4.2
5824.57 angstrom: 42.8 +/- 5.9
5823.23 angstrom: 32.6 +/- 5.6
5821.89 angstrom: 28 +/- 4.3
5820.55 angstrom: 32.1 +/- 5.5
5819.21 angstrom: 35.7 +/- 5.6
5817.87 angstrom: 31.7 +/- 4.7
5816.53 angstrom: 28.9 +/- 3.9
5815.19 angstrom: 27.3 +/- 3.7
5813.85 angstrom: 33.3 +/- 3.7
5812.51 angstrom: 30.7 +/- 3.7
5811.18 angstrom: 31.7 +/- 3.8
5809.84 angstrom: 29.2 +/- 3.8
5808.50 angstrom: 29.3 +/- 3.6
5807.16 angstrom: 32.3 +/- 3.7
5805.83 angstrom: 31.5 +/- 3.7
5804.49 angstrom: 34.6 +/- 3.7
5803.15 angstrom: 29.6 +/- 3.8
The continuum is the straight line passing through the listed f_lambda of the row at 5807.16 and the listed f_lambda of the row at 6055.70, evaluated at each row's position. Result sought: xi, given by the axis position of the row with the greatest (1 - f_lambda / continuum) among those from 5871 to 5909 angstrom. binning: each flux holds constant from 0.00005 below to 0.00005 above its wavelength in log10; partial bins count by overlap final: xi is 5890.66 angstrom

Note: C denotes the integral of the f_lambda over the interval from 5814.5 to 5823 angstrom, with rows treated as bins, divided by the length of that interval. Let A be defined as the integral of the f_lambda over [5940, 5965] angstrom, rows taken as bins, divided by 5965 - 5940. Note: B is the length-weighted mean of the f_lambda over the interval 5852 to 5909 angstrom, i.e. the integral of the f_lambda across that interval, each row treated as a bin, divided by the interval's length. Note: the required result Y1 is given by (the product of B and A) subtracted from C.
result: -940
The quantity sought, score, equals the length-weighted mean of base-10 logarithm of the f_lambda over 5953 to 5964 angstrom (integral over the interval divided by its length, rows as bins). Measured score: 1.50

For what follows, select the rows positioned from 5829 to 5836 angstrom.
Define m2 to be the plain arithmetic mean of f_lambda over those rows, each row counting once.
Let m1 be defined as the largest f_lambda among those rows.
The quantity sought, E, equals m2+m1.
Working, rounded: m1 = 37.2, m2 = 32.2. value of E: 69.4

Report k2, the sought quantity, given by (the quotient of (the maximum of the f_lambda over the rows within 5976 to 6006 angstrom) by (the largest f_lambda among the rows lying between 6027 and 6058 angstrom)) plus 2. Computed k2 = 2.93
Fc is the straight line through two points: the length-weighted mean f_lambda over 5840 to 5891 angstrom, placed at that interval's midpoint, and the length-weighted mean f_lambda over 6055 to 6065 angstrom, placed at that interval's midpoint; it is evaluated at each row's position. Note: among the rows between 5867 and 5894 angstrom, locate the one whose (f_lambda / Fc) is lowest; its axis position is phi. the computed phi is 5890.66 angstrom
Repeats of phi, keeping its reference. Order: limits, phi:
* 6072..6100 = 6083.65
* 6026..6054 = 6037.60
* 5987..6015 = 5998.80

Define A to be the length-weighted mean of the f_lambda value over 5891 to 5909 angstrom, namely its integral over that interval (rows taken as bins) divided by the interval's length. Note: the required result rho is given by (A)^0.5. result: 5.55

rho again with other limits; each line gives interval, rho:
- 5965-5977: 5.52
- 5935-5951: 5.48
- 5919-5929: 5.90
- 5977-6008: 5.75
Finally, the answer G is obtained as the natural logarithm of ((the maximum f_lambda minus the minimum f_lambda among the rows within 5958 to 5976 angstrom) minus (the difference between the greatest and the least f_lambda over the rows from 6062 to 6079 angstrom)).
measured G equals 1.0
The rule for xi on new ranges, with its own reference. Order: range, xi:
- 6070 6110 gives 6083.65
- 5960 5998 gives 5971.23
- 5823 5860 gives 5855.50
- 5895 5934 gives 5902.88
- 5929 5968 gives 5946.54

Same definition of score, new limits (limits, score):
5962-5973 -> 1.48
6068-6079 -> 1.50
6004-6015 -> 1.52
